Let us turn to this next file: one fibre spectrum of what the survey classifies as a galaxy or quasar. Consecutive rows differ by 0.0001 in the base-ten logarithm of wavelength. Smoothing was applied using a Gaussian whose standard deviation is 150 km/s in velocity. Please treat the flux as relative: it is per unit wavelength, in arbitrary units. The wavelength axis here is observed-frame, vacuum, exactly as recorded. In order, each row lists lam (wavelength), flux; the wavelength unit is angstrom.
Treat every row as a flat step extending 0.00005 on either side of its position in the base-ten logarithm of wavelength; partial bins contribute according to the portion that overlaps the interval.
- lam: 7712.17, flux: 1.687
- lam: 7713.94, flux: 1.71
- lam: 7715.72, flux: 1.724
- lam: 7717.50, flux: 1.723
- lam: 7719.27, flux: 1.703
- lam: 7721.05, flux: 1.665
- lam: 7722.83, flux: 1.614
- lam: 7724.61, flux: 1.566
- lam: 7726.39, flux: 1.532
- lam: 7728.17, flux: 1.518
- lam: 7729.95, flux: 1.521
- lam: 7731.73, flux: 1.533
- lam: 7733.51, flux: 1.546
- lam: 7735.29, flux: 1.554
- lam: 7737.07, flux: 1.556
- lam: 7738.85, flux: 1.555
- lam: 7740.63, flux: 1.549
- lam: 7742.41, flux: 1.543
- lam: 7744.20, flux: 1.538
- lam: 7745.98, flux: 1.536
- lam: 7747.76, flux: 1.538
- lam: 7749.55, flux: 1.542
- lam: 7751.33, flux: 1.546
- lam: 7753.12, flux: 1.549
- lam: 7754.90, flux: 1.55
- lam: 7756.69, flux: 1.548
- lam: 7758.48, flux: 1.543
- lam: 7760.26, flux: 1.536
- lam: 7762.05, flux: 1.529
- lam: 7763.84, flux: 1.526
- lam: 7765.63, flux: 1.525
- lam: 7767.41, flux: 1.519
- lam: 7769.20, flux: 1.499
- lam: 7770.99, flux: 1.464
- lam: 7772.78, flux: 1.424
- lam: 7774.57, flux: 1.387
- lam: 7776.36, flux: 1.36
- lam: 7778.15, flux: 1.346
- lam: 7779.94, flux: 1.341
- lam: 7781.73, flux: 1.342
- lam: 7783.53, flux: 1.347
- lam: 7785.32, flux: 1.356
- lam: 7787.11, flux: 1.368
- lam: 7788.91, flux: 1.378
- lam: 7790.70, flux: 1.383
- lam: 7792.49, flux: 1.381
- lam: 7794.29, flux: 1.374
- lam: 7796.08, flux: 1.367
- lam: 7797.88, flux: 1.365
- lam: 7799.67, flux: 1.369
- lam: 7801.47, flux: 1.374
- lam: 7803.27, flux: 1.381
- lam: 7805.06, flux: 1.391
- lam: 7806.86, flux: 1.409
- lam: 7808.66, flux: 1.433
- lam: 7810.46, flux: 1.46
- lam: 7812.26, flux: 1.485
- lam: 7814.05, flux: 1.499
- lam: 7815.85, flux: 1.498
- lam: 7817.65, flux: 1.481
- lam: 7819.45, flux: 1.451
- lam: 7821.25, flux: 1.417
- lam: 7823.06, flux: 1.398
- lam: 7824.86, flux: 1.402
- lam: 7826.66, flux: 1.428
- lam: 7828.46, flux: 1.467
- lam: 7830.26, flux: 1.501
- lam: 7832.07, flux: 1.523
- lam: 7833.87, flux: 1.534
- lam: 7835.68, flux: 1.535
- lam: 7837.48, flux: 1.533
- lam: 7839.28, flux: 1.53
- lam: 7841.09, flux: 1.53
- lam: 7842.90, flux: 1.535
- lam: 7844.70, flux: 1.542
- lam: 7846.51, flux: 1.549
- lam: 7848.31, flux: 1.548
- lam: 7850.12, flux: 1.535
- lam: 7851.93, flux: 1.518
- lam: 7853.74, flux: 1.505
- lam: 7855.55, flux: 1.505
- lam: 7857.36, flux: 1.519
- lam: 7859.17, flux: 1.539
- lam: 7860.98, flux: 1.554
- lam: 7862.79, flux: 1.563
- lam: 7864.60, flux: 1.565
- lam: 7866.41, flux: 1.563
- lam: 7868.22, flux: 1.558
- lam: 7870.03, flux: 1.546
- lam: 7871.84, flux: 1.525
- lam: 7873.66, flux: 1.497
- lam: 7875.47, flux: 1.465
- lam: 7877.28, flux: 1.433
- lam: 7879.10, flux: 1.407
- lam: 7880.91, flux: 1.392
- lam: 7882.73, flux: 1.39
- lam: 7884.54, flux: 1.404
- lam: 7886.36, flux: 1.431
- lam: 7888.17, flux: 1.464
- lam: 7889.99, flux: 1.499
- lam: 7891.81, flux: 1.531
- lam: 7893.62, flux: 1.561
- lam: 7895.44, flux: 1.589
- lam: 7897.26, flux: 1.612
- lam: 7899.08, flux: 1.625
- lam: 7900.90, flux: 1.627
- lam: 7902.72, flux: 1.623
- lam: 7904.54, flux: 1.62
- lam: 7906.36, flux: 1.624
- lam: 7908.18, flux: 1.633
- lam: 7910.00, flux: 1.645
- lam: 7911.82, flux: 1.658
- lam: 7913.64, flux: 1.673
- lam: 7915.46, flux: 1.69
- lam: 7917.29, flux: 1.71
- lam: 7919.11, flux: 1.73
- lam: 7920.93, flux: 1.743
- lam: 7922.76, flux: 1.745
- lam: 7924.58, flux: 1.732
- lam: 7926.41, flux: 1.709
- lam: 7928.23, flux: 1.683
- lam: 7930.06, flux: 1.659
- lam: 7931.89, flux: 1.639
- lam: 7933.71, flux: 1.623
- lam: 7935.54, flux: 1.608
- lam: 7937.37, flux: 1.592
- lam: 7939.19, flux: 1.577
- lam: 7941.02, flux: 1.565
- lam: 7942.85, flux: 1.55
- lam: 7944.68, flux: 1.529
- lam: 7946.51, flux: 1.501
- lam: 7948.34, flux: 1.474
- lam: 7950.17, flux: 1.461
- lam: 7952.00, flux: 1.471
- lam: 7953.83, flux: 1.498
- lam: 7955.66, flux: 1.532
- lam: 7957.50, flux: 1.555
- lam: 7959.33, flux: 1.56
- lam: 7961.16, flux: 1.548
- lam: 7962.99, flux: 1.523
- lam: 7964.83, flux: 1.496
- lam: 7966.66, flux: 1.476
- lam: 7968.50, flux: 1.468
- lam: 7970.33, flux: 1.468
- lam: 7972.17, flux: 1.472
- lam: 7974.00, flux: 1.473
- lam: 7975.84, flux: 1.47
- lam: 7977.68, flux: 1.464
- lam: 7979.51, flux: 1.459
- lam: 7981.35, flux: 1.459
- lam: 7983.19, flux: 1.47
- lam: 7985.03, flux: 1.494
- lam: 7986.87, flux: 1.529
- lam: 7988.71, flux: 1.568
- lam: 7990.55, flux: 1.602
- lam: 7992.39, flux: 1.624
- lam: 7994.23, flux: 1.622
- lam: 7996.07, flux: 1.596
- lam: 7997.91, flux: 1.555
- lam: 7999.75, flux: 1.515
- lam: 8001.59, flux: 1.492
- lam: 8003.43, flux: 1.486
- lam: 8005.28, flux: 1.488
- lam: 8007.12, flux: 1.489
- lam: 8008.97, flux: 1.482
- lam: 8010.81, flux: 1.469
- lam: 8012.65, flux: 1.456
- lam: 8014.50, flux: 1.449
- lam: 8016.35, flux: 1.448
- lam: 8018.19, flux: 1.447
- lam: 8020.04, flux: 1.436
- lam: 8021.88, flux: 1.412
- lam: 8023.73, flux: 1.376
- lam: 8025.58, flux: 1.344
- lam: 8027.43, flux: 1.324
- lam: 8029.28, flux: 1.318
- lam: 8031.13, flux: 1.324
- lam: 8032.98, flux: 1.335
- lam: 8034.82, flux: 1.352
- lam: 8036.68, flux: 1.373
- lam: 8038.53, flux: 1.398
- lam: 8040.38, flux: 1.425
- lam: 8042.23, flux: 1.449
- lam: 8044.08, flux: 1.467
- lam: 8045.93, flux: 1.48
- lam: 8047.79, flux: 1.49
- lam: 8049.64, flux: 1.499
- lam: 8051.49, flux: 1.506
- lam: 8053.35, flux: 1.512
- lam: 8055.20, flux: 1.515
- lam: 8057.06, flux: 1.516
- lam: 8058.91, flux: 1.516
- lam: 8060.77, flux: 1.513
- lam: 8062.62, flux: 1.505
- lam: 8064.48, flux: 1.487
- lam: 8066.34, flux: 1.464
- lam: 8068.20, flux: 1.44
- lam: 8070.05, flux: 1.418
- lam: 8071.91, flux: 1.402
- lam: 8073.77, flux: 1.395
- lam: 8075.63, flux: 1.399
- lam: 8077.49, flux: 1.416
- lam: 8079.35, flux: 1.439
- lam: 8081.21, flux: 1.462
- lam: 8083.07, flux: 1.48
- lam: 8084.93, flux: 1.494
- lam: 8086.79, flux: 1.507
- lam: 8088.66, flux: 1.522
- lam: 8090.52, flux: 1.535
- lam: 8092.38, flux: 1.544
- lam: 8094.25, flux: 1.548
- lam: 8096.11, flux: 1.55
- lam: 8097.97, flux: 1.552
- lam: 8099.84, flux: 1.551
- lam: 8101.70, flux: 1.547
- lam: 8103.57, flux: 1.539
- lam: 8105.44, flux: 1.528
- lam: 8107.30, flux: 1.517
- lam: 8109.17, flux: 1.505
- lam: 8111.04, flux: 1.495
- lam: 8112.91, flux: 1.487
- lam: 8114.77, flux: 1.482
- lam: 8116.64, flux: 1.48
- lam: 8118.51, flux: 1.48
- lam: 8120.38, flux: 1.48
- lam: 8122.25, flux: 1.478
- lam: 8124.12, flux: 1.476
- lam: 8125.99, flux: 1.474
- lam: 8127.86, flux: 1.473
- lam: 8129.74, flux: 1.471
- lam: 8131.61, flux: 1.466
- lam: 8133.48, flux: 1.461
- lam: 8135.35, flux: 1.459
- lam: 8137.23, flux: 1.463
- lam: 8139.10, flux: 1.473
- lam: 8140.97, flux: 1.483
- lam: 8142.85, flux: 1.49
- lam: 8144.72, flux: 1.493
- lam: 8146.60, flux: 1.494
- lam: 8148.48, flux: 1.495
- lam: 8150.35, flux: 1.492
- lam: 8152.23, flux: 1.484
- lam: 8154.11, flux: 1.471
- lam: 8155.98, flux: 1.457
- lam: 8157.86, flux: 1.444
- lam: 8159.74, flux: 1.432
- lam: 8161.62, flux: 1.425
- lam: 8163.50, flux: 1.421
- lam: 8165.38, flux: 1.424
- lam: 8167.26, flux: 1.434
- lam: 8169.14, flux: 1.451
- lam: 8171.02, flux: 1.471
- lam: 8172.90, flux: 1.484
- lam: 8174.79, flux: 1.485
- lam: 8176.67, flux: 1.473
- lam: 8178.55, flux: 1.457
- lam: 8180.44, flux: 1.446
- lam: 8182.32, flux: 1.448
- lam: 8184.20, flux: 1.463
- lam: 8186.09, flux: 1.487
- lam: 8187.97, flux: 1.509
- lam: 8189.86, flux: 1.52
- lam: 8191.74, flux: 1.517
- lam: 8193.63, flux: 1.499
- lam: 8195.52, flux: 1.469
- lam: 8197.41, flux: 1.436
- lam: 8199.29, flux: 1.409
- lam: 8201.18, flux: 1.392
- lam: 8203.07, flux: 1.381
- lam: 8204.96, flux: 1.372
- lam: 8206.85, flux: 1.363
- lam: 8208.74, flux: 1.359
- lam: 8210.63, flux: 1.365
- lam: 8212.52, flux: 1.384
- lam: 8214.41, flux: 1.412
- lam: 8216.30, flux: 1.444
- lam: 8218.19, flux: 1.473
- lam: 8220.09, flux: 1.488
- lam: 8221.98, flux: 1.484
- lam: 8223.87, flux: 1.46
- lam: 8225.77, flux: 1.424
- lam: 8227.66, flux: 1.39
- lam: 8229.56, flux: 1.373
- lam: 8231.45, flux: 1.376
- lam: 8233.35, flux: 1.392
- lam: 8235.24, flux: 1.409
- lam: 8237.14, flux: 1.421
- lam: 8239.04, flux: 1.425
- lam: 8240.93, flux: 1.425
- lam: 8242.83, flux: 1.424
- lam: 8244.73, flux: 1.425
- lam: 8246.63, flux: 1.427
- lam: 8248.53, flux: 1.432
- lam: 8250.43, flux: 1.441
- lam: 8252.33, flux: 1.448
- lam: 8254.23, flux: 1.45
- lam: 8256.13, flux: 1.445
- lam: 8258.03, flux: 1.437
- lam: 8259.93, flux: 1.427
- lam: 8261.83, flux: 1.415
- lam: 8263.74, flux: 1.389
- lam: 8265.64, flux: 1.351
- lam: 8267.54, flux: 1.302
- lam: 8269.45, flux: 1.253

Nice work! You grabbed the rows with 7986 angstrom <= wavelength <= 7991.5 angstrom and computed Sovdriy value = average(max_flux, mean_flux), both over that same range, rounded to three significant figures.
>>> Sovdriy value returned 1.58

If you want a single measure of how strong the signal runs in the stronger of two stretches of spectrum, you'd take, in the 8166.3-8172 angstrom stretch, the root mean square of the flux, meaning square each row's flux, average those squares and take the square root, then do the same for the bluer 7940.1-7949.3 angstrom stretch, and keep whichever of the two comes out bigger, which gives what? 1.52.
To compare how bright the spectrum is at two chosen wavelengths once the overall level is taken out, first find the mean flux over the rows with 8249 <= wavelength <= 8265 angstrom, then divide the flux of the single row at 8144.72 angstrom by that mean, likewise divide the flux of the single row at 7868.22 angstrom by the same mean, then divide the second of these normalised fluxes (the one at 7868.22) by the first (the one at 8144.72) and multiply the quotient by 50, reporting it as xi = 52.2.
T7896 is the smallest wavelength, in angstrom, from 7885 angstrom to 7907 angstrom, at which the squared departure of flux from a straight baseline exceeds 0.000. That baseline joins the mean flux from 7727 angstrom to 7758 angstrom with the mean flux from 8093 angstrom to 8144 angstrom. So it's 7886.36 angstrom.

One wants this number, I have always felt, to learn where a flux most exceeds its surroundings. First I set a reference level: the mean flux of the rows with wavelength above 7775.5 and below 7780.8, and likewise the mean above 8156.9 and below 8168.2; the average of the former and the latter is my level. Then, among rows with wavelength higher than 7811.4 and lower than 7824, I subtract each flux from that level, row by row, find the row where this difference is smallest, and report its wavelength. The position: 7814.05 angstrom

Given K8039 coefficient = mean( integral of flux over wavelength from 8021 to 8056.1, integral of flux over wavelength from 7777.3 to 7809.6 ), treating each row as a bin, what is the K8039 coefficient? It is 47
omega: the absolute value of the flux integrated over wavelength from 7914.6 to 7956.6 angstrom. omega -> 67.6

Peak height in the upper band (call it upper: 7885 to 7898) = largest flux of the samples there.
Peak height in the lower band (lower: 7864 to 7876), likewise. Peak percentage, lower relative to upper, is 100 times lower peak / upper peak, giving 97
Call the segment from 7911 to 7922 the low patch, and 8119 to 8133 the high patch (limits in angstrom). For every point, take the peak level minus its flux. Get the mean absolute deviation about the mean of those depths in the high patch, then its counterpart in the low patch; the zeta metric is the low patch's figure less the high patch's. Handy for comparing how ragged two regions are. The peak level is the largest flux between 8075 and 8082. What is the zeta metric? 0.024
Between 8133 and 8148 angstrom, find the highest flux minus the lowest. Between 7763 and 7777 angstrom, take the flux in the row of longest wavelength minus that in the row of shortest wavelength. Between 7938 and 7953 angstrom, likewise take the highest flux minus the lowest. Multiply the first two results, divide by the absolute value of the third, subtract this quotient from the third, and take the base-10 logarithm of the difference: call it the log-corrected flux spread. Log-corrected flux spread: -0.8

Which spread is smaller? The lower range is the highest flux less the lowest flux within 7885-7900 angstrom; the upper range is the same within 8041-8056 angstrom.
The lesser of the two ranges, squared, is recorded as 0.004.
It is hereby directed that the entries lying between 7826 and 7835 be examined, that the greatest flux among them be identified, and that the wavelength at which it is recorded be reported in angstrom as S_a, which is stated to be 7833.87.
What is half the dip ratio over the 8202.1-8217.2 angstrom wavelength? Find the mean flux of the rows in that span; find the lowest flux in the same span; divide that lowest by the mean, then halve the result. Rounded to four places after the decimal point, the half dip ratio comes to 0.4906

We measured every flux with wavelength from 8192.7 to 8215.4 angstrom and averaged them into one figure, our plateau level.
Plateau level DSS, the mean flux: 1.40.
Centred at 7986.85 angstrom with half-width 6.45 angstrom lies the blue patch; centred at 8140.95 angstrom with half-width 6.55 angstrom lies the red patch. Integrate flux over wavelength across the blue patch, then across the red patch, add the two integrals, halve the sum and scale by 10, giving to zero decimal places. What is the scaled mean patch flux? 196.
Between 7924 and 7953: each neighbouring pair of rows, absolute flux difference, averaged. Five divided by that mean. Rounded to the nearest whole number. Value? 267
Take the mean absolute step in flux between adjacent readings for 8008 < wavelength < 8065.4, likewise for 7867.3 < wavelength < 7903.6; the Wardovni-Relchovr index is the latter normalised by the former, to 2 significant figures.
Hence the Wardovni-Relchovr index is 1.7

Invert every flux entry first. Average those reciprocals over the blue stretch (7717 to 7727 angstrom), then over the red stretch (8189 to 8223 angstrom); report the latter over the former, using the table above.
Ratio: 1.14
